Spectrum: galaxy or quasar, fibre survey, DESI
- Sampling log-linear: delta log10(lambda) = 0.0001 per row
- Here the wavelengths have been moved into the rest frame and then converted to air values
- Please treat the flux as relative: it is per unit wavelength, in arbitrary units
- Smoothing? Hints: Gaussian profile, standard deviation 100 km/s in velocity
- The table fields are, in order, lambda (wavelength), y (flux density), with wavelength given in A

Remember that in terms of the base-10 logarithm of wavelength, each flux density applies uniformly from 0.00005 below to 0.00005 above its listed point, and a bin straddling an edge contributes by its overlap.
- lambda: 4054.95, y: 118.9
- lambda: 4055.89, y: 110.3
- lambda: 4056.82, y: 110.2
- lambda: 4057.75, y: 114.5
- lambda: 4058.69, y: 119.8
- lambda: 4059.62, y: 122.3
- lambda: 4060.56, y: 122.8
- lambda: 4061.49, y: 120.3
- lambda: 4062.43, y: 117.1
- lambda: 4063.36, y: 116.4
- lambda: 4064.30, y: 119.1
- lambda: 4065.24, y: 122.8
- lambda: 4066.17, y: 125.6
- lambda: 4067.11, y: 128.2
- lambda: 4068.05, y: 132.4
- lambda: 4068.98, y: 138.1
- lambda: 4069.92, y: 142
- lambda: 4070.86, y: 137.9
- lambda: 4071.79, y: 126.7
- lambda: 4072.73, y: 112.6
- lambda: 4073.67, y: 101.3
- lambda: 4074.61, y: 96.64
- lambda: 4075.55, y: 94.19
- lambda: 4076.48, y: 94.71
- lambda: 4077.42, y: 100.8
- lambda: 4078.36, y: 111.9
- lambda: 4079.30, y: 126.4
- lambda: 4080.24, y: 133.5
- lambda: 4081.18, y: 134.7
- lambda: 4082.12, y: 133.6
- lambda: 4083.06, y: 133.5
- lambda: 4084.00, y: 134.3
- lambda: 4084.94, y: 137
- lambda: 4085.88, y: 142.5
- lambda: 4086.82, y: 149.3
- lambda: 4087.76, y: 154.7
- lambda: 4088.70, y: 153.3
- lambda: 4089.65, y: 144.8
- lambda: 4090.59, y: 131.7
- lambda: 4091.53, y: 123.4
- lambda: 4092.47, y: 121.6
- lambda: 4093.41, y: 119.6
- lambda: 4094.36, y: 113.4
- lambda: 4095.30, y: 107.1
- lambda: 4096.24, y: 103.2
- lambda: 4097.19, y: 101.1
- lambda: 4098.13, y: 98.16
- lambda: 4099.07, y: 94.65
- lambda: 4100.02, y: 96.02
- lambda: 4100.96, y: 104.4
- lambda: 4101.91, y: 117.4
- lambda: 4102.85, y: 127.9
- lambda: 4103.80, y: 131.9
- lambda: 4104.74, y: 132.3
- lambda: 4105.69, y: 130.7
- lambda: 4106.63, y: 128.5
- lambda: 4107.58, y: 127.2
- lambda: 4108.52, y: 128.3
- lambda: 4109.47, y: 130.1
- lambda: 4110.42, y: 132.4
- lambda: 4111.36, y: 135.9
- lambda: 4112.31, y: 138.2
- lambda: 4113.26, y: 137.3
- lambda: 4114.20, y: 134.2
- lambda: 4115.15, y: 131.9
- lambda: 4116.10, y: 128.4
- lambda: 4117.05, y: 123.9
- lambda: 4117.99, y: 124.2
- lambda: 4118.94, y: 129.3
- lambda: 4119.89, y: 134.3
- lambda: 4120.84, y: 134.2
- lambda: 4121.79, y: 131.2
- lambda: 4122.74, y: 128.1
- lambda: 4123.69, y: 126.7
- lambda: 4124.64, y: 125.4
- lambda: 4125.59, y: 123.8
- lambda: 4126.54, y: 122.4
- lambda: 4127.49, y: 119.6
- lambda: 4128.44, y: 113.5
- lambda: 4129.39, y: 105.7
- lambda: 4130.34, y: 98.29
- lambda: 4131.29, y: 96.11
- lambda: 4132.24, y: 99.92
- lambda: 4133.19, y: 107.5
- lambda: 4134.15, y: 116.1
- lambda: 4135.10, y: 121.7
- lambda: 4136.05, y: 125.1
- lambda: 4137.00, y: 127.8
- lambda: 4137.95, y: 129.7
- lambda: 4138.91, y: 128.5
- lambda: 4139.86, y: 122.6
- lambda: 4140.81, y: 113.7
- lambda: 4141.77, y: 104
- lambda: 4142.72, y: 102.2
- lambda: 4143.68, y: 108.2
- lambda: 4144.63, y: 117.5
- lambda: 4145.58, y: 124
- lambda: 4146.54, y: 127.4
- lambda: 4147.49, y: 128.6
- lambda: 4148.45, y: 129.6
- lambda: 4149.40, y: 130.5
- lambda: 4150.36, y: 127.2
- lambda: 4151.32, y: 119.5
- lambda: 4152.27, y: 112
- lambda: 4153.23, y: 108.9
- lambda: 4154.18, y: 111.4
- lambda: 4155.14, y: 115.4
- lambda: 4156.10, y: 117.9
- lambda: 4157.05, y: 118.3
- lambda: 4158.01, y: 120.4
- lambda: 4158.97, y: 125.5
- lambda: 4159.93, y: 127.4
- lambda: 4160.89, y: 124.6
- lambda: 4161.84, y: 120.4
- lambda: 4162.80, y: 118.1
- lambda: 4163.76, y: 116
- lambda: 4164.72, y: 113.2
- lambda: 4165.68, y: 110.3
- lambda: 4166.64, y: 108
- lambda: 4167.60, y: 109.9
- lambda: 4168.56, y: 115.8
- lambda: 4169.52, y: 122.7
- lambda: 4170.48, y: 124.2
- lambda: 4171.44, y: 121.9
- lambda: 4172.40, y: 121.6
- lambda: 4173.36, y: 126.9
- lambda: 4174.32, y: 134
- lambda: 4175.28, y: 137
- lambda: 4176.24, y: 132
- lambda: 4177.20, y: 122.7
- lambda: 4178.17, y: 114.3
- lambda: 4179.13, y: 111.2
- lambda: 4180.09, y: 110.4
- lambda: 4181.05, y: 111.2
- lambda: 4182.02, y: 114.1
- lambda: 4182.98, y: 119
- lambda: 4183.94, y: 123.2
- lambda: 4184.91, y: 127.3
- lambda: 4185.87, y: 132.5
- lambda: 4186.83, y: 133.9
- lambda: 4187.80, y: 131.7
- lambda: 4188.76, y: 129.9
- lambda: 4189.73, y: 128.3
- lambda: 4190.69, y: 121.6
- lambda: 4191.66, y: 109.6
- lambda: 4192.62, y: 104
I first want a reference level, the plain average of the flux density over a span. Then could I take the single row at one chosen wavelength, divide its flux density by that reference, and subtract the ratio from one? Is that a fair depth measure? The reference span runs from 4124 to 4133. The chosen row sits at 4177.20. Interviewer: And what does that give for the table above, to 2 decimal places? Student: -0.10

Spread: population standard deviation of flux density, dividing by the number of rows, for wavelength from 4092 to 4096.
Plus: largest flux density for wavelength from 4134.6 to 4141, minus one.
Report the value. 134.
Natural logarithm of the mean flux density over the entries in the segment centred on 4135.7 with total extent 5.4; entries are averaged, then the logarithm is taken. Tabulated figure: 4.80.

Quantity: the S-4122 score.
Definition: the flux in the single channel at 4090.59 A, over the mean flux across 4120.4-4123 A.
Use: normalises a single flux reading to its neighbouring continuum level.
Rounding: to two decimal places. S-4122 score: 1.00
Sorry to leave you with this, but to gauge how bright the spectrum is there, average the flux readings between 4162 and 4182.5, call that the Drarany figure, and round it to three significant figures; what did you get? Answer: 119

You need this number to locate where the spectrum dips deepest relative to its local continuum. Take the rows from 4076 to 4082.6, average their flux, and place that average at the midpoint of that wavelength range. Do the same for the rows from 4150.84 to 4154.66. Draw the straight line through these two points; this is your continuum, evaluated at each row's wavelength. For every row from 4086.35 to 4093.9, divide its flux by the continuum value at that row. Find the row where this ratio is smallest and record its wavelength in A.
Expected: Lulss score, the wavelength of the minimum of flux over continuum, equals 4093.41 A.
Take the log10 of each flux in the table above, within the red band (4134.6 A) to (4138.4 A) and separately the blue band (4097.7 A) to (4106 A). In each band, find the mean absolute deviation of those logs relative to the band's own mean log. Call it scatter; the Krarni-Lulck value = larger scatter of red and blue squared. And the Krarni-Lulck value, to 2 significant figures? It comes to 0.0032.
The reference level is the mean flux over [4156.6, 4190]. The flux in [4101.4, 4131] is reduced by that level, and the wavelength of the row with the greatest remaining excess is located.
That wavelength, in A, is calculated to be 4112.31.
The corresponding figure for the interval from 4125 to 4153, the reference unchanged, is 4149.40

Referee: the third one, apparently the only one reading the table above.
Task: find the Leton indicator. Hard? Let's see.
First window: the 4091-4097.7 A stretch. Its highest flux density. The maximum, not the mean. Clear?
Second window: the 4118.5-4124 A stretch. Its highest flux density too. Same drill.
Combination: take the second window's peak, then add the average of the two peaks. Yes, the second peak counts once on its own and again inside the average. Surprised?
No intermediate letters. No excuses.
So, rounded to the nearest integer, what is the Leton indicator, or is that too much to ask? 263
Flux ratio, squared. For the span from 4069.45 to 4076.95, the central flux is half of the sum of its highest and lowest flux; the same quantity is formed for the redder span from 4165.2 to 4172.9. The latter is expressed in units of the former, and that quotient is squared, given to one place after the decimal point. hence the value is 1.0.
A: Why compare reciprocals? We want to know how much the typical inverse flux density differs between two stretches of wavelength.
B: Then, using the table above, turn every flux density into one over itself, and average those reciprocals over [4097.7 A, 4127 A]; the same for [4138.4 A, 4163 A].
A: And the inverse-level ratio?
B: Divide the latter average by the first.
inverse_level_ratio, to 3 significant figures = 1.05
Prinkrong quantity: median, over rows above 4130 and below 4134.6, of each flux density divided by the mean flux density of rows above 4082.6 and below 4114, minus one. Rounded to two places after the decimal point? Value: -0.21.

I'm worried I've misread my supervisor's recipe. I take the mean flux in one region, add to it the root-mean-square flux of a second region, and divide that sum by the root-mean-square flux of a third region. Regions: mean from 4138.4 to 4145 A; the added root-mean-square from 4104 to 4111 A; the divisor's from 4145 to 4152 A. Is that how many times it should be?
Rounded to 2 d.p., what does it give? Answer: 1.92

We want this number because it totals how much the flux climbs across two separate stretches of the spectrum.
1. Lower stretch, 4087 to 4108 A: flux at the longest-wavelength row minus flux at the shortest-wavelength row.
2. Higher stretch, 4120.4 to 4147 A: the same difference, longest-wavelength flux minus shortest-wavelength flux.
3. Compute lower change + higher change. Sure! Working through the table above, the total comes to -34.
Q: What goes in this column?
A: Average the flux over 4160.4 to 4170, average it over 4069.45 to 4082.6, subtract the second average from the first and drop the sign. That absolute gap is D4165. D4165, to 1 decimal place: 1.7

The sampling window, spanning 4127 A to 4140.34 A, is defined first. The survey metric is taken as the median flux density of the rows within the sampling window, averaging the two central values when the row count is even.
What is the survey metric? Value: 118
